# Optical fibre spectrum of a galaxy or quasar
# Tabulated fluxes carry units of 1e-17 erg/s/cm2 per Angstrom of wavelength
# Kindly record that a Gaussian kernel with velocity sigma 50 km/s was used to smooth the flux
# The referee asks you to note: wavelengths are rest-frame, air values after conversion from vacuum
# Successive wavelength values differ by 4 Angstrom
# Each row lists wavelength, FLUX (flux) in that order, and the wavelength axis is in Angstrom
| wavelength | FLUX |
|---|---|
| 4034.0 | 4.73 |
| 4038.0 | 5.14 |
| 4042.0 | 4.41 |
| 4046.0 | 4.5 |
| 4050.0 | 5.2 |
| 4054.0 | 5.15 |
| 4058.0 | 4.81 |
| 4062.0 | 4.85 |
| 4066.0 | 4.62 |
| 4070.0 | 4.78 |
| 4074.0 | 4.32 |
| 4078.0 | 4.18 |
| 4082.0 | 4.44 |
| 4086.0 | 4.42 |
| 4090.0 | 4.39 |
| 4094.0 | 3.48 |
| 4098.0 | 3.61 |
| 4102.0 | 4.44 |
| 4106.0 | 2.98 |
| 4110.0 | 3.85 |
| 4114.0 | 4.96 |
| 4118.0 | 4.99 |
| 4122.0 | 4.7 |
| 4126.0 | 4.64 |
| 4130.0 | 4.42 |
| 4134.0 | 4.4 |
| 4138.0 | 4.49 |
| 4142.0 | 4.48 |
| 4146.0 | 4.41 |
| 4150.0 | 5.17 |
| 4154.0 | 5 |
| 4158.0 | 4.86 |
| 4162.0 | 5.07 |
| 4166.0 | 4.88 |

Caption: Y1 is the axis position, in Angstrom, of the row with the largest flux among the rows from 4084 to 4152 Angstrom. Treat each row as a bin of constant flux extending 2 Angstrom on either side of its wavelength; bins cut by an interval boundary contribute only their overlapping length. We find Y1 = 4150.0 Angstrom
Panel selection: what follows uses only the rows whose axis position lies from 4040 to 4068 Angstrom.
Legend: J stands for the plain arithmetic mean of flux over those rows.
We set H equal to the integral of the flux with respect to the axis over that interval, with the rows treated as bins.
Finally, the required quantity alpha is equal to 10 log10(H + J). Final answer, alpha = 21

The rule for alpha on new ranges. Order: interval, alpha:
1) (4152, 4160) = 16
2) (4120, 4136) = 19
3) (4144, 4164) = 20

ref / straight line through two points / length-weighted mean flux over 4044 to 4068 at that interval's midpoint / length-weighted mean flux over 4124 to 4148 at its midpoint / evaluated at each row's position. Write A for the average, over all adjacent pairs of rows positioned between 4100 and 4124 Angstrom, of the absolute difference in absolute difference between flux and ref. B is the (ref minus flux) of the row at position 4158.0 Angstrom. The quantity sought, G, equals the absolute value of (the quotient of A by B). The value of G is 1.2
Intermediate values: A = 0.60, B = -0.5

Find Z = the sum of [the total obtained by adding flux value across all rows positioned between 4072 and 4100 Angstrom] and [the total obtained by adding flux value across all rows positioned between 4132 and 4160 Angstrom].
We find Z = 62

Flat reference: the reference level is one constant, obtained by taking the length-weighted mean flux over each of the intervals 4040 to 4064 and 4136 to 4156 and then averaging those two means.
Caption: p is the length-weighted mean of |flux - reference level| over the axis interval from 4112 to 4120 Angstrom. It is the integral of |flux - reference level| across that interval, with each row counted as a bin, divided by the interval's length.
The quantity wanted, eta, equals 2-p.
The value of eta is 1.79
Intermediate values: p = 0.21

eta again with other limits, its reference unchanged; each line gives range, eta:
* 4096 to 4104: 1.26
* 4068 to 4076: 1.77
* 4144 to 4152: 1.62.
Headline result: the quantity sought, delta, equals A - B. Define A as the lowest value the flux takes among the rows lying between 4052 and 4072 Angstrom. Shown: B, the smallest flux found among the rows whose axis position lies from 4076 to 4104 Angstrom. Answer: 1.14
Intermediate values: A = 4.62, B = 3.48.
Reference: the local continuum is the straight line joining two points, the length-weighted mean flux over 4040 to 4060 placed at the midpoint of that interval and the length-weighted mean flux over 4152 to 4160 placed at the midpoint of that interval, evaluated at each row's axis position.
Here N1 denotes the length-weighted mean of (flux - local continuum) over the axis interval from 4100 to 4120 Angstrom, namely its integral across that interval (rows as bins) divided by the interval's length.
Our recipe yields -0.6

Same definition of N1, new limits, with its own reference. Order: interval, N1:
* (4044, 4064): 0.1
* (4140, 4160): -0.1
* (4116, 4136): -0.3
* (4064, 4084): -0.4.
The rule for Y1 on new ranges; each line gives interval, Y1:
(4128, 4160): 4150.0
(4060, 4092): 4062.0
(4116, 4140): 4118.0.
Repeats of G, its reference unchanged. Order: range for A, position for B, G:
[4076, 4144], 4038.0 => 1.7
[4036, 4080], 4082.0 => 0.6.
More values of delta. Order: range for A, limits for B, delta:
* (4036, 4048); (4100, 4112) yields 1.43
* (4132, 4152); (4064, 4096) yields 0.92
